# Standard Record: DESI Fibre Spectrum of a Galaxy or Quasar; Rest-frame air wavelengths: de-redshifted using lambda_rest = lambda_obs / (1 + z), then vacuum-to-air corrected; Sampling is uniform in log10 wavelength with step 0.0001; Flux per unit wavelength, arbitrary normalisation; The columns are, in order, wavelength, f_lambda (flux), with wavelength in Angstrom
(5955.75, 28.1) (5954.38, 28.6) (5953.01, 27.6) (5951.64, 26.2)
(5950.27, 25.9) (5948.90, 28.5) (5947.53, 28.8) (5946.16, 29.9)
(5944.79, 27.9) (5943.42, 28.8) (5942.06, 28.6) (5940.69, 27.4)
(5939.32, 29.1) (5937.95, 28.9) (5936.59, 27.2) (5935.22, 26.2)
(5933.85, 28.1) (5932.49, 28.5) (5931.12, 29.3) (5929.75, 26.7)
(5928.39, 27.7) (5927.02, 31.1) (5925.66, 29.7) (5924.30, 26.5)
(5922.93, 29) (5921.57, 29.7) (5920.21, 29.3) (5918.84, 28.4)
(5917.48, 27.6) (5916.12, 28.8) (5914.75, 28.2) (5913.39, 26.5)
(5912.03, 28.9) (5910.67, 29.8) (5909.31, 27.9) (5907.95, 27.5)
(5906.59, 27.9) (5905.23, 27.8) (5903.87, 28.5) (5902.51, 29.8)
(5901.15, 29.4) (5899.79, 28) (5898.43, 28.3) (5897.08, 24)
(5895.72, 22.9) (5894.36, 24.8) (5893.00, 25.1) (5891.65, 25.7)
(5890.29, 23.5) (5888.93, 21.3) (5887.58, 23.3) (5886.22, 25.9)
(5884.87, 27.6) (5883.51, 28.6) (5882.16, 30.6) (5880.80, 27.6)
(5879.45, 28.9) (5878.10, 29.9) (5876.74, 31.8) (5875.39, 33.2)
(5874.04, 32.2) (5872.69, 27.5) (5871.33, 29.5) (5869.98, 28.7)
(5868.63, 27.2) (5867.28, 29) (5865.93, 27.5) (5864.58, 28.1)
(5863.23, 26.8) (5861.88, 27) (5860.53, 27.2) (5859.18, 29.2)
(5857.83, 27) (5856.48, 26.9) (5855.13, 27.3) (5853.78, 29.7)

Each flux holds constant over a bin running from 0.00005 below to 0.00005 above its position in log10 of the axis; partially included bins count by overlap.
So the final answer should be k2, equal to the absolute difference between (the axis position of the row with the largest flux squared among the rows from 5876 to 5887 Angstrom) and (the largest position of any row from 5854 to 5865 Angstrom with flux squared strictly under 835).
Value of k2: 12.2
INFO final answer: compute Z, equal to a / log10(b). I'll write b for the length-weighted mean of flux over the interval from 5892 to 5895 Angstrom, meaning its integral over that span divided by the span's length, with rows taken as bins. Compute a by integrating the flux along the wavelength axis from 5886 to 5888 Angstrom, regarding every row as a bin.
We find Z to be 35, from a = 49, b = 25.1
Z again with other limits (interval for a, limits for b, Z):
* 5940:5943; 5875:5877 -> 56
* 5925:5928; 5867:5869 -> 62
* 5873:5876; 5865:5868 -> 66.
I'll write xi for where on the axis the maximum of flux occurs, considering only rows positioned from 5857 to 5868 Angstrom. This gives 5859.18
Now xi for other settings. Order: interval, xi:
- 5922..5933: 5927.02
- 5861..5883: 5875.39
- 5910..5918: 5910.67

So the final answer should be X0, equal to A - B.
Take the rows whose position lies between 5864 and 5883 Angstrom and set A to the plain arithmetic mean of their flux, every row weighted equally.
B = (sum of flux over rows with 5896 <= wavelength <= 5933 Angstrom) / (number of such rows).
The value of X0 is 1.1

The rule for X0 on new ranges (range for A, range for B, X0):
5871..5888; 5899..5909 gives 0.6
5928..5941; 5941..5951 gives -0.4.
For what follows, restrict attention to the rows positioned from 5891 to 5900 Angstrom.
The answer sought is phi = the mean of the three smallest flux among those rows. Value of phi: 24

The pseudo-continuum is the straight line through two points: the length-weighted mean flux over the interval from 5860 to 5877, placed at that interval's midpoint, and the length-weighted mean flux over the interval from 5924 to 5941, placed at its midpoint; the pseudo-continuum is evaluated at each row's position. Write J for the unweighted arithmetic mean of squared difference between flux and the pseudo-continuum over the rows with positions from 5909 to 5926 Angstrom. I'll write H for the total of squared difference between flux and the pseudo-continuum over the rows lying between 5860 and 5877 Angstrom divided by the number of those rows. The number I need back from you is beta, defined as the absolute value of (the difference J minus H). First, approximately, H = 4.5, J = 1.2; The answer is 3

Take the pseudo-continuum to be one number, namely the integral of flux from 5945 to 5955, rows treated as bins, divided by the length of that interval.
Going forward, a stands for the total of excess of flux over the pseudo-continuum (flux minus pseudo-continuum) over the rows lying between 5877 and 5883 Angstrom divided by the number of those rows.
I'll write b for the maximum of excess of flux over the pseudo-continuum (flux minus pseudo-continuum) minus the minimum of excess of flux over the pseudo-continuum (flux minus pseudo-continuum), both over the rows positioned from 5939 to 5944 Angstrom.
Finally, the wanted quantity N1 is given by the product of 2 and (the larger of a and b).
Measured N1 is 3.4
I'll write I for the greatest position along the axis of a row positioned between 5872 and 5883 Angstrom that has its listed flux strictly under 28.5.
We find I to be 5880.80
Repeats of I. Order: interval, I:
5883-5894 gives 5893.00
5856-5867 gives 5865.93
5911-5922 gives 5918.84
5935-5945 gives 5944.79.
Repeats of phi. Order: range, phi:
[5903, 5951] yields 26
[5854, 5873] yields 27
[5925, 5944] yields 27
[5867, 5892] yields 23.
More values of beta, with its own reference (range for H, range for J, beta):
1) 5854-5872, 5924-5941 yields 0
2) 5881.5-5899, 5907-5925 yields 15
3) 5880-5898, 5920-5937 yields 14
